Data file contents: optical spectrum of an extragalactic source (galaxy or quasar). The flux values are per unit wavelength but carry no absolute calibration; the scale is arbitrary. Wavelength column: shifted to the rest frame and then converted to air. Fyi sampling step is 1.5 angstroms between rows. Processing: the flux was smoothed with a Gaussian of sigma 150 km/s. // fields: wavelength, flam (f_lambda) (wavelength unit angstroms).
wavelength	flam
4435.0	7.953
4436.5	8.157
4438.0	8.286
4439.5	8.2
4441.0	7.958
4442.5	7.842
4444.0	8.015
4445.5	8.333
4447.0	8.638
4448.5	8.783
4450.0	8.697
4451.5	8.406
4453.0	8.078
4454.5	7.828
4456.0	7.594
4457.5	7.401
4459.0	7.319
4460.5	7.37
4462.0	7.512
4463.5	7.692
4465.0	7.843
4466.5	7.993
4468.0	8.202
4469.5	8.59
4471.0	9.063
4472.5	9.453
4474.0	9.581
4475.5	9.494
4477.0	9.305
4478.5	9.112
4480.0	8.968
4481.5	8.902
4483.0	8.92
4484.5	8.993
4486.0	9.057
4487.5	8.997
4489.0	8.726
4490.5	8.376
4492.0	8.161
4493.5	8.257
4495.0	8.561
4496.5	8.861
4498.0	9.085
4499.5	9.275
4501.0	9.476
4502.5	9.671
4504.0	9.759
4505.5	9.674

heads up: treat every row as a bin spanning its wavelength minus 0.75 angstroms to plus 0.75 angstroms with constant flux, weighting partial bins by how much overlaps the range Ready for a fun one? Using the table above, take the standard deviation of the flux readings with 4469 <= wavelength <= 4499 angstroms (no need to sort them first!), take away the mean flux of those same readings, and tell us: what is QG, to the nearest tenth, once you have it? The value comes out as -8.5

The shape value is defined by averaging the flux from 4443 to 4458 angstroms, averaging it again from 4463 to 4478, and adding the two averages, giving 16.9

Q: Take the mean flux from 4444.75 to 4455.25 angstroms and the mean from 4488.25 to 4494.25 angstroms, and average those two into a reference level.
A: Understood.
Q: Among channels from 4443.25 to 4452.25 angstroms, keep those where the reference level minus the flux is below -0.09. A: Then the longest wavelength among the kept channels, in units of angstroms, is 4450.0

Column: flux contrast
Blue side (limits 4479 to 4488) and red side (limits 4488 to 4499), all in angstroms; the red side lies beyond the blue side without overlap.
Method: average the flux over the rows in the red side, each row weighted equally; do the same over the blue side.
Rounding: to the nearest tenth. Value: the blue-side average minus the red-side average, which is 0.4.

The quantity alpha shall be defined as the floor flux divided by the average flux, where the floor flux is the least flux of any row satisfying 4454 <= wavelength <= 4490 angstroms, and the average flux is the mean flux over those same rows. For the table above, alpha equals 0.861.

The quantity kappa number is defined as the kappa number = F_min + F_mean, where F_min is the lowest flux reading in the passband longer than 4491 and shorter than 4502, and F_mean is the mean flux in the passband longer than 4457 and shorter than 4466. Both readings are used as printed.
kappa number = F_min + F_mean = 15.7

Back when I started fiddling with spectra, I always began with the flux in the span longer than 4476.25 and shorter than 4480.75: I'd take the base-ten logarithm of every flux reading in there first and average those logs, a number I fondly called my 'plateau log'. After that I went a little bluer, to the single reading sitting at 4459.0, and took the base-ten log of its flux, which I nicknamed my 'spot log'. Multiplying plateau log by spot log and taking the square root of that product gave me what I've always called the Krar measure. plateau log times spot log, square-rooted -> 0.91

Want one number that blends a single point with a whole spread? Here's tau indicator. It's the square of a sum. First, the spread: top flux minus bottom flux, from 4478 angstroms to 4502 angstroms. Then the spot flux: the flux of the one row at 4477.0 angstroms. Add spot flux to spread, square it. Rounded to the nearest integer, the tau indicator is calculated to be 113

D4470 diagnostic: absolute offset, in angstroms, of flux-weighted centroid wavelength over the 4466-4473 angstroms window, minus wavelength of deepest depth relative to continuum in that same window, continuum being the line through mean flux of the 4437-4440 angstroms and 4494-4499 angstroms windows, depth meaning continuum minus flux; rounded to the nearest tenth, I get 3.1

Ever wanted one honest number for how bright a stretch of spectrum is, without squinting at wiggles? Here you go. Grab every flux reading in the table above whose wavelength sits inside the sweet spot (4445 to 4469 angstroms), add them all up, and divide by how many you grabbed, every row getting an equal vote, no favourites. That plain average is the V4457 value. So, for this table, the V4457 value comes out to 7.98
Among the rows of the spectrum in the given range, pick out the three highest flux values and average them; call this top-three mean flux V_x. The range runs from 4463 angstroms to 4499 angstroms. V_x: 9.5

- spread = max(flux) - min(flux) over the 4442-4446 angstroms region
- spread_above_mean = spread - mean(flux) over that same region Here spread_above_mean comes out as -7.57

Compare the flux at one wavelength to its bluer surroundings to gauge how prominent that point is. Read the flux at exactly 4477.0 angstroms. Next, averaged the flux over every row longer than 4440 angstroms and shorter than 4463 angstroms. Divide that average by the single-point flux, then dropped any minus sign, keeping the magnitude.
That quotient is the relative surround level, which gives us 0.858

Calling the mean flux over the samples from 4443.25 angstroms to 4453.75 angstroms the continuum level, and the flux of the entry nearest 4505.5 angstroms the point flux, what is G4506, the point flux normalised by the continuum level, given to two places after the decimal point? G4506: 1.15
